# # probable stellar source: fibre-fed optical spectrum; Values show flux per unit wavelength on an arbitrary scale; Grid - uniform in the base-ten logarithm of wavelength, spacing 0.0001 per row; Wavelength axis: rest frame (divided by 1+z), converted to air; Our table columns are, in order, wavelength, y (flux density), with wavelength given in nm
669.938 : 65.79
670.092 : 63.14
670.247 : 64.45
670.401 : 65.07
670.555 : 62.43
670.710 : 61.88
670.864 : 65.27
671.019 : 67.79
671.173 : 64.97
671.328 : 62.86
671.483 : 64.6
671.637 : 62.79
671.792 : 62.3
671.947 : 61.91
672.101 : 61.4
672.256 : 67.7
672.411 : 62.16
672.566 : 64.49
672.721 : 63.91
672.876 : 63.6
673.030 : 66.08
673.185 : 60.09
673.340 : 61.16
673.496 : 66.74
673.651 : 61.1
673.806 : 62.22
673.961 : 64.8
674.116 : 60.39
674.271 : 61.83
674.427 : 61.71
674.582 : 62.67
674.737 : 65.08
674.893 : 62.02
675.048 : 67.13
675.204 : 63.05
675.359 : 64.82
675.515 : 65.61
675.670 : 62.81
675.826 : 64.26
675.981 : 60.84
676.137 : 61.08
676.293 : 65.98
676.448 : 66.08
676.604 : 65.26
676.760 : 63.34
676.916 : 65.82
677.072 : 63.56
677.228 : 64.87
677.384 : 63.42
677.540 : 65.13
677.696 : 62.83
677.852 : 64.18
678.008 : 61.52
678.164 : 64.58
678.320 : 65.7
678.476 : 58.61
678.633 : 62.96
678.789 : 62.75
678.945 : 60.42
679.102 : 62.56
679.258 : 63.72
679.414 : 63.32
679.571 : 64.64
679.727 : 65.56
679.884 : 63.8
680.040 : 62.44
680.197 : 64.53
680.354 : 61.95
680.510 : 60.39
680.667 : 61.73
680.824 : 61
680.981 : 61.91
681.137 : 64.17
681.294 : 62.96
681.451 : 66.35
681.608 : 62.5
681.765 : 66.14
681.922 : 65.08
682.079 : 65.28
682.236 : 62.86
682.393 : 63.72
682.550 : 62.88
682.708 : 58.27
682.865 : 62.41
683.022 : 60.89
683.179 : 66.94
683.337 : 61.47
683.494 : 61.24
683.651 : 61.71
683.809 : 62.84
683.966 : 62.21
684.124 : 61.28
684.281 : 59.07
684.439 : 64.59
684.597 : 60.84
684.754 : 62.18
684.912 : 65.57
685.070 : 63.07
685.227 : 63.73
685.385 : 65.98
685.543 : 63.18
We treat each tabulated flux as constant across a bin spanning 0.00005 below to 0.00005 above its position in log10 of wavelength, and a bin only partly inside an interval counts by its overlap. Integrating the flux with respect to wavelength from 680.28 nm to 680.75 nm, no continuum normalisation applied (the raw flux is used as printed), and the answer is 28.8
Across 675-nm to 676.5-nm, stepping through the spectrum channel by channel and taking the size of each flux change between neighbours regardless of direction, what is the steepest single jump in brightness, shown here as 4.9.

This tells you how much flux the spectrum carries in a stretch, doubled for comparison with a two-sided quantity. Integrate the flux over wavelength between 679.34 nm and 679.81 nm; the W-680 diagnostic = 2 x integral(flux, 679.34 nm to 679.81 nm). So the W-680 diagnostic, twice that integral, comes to 60.6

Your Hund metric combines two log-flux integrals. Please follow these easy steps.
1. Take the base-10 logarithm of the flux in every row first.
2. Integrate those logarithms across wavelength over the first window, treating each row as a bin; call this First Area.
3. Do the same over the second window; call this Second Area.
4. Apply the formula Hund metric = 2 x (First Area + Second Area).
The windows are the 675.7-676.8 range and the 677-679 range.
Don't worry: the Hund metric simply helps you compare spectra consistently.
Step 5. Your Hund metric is 11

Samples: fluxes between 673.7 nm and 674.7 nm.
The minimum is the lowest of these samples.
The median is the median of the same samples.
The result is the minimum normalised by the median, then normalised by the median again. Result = 0.0157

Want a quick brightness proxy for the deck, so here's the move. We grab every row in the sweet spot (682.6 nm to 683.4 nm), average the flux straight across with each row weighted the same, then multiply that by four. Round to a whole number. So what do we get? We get 248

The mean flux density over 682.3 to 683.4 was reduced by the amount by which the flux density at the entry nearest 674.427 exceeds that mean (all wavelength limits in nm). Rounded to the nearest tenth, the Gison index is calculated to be 63.0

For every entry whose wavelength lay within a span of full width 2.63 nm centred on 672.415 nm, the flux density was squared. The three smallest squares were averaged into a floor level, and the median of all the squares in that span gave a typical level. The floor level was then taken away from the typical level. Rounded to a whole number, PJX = 257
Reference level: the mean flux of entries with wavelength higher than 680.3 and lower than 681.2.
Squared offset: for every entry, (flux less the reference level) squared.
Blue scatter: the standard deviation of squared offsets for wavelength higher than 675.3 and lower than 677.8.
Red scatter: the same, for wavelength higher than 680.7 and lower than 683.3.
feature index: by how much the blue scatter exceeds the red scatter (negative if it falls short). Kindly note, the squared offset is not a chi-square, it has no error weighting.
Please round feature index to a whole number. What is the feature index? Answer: -2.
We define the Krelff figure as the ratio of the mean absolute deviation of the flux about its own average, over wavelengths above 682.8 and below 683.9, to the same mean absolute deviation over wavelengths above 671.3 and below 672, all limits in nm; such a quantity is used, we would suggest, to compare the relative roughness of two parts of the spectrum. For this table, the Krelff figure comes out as 2.0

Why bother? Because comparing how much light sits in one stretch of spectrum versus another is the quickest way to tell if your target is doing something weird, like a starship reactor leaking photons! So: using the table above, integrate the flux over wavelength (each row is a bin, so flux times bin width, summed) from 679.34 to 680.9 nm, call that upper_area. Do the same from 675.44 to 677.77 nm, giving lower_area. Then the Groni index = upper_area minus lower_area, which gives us -51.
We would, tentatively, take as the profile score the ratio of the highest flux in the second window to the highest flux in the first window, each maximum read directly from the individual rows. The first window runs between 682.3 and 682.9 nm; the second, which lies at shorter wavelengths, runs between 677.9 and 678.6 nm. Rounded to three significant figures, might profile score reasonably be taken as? 1.03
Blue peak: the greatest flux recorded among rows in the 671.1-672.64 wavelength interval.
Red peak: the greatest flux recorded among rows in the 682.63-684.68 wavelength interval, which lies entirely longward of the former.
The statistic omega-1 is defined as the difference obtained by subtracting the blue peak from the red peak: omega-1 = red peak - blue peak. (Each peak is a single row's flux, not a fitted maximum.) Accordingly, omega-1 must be -0.76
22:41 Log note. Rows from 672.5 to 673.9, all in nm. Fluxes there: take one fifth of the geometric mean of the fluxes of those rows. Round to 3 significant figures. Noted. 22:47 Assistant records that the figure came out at 12.6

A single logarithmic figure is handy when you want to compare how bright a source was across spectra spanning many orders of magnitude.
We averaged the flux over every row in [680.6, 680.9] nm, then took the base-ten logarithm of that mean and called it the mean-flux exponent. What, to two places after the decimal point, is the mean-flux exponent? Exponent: 1.79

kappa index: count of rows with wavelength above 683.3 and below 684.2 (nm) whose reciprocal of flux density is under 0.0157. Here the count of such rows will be 0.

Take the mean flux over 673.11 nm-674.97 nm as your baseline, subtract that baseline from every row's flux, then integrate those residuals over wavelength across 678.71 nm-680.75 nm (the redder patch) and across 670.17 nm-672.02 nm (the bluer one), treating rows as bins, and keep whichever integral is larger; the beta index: 2.6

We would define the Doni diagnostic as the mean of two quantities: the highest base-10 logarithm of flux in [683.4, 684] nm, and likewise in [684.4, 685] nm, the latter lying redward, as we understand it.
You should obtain 1.81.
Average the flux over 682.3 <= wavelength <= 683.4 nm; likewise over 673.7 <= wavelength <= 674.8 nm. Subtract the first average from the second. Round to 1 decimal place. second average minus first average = 0.3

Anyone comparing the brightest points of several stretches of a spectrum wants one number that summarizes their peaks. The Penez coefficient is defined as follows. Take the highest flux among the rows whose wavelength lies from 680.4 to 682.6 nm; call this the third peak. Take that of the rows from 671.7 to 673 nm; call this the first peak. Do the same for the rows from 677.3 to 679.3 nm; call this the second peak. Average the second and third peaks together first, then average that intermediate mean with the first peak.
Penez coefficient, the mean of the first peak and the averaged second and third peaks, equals 66.9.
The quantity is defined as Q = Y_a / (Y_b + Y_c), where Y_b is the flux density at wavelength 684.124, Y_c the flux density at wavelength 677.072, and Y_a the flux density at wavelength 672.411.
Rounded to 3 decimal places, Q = 0.498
